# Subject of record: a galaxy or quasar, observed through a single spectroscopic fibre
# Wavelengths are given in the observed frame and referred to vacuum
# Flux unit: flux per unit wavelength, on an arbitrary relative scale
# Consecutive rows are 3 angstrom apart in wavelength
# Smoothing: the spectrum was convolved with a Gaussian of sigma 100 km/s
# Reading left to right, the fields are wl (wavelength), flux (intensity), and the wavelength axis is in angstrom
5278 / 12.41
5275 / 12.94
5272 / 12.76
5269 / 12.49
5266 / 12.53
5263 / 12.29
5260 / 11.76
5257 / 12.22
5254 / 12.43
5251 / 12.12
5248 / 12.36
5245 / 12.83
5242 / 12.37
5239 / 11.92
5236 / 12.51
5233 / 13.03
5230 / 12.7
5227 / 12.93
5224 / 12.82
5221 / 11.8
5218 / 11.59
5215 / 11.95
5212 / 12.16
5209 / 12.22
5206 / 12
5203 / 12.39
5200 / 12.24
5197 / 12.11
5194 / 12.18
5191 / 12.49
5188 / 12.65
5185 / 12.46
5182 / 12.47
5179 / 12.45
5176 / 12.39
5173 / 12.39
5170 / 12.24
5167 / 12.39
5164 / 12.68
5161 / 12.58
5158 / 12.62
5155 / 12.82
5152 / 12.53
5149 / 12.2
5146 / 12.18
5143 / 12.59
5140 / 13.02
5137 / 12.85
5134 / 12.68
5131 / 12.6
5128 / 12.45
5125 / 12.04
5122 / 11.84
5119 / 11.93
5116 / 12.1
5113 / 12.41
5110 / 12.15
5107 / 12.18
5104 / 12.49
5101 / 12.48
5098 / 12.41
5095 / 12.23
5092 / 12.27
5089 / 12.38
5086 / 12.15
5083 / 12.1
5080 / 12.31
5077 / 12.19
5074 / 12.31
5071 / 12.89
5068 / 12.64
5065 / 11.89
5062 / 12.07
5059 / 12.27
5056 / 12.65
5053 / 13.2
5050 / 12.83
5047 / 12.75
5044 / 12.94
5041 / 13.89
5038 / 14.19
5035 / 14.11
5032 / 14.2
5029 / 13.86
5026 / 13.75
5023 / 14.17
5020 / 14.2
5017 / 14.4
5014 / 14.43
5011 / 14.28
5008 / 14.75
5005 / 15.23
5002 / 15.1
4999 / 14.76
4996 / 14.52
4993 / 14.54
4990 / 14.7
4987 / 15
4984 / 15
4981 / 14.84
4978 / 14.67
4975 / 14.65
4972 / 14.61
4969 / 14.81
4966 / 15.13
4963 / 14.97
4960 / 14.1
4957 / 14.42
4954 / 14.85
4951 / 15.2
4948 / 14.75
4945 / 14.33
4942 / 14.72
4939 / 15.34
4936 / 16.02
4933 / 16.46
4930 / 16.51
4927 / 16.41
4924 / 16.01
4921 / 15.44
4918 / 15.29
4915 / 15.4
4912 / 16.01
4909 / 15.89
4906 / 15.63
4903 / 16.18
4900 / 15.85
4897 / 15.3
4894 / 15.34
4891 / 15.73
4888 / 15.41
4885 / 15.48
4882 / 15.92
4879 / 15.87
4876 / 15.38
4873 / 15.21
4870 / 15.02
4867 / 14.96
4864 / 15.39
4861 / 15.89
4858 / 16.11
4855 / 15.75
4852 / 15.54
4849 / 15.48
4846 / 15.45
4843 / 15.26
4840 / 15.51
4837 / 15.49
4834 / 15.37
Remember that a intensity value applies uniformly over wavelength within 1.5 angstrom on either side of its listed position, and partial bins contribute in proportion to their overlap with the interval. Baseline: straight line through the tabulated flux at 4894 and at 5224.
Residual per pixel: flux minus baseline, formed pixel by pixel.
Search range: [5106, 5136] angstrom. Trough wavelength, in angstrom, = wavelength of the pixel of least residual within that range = 5122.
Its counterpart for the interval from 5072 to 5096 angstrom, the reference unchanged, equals 5083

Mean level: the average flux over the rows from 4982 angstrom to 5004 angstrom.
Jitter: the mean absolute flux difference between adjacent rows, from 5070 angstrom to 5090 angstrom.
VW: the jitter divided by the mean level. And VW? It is 0.0147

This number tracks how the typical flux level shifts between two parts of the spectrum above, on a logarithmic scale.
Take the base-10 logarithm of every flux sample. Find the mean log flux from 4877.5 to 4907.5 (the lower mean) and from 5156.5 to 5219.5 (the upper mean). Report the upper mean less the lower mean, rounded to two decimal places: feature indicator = -0.10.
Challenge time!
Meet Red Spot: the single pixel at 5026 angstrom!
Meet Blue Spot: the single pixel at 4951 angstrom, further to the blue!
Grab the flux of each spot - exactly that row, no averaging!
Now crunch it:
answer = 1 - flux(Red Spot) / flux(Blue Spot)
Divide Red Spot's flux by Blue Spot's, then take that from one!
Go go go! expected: 0.10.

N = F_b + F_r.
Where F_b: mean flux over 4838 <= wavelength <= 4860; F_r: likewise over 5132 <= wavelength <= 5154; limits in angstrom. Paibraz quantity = 28.2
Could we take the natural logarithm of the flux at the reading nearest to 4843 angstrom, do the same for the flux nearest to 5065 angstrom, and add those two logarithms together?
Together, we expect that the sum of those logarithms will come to 5.20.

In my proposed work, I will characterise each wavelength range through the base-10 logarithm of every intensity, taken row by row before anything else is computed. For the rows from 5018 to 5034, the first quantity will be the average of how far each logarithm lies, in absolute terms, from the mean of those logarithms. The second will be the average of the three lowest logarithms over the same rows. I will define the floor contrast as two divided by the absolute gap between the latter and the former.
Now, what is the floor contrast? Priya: 1.76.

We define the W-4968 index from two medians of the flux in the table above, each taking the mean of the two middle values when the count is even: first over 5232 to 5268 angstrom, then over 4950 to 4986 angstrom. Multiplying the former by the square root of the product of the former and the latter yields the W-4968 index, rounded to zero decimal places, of 167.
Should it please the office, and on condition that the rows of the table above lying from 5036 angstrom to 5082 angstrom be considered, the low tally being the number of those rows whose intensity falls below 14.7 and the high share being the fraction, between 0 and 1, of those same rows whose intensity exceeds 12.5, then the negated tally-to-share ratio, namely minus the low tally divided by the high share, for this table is -25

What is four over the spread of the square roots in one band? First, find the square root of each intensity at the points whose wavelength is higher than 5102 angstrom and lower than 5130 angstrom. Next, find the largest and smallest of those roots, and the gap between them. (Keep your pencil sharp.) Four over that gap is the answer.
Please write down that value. 43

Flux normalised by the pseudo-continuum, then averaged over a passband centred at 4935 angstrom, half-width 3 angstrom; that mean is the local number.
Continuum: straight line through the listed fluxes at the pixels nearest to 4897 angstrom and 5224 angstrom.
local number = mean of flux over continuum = 1.08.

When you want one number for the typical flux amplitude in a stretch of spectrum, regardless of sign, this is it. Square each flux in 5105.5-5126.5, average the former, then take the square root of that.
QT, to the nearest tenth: 12.1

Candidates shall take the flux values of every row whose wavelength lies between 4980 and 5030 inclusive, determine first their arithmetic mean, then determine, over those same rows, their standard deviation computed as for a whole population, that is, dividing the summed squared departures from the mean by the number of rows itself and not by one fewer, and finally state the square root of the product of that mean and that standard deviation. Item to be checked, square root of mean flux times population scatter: 2.44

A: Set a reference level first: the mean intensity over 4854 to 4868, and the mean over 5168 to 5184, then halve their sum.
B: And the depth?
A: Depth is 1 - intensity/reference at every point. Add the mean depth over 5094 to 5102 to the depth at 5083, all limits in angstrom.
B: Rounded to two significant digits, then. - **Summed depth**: 0.25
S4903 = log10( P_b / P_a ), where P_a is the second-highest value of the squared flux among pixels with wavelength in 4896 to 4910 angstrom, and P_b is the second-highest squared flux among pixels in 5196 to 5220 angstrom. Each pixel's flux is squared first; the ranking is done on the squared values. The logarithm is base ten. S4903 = -0.23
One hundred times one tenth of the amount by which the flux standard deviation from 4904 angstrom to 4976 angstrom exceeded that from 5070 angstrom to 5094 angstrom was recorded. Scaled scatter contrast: 4.6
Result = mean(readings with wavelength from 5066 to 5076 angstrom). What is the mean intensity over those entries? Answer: 12.6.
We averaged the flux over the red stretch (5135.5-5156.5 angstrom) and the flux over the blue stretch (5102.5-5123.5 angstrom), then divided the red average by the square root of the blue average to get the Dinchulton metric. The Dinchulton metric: 3.61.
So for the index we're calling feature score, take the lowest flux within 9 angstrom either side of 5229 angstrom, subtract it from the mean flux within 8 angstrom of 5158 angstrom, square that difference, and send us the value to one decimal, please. 0.7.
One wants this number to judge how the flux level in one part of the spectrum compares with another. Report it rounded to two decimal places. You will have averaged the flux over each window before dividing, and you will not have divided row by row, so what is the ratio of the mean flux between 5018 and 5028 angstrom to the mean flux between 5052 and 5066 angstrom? 1.13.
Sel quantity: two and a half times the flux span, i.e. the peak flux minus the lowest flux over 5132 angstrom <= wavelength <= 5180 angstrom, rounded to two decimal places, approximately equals 2.10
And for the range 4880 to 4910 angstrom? 2.20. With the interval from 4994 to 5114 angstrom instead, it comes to 8.35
